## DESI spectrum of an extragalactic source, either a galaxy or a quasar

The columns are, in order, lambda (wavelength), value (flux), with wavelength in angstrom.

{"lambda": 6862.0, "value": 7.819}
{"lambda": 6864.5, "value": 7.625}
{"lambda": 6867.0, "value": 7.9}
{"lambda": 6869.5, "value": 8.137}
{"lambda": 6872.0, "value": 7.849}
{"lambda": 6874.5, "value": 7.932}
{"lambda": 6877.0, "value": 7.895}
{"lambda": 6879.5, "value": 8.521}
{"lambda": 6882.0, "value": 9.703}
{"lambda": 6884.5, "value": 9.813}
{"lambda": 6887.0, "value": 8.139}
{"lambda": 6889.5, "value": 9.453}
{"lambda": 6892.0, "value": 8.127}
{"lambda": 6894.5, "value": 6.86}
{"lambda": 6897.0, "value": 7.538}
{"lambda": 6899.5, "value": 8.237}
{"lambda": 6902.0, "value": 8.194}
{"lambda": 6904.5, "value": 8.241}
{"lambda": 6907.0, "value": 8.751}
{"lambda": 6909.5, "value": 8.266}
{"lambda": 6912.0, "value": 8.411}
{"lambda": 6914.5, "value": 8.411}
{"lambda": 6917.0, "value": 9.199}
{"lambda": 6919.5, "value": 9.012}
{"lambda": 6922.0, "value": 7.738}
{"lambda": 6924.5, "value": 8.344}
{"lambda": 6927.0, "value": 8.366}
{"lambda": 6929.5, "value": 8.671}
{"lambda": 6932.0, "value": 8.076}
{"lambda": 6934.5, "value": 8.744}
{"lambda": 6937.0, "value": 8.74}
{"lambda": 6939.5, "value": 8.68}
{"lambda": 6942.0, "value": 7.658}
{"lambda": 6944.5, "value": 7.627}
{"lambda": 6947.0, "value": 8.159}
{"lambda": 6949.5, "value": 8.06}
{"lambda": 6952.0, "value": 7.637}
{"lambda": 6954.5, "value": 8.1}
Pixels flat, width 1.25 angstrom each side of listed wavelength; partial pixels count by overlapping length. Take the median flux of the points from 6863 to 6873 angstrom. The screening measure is 7.9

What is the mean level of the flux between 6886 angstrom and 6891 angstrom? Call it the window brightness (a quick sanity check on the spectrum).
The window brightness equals 8.80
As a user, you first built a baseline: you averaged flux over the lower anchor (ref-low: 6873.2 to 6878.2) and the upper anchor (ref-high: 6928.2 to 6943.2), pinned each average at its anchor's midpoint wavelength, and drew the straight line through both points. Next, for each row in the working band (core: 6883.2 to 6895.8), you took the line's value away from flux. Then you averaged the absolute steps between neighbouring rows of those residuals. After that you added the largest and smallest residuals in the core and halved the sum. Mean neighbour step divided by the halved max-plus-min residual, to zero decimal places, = 5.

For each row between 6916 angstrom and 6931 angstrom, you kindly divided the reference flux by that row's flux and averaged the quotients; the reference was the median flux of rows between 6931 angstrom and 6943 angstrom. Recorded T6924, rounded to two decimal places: 1.02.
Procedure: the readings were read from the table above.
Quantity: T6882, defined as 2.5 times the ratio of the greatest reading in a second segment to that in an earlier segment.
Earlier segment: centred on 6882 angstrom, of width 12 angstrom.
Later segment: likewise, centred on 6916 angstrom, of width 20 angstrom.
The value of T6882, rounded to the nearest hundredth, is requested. 2.34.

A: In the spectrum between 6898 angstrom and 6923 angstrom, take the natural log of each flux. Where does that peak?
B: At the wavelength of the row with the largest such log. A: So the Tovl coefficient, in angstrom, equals 6917.0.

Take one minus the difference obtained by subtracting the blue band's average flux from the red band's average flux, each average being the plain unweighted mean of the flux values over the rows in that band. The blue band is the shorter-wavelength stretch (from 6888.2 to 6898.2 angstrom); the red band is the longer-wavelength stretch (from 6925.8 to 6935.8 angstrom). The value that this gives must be 0.53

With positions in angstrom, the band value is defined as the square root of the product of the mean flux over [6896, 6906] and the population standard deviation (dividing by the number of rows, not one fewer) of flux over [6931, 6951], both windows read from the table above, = 1.86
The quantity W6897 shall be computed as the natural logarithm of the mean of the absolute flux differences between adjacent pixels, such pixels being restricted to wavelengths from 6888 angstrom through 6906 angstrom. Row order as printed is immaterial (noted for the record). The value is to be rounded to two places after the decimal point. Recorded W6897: -0.39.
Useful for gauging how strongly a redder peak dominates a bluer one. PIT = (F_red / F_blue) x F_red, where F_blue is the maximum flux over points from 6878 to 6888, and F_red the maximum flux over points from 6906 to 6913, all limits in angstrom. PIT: 7.8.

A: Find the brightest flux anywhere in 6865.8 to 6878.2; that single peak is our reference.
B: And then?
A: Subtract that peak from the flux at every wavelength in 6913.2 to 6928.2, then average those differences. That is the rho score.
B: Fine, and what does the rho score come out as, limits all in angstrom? 0.37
